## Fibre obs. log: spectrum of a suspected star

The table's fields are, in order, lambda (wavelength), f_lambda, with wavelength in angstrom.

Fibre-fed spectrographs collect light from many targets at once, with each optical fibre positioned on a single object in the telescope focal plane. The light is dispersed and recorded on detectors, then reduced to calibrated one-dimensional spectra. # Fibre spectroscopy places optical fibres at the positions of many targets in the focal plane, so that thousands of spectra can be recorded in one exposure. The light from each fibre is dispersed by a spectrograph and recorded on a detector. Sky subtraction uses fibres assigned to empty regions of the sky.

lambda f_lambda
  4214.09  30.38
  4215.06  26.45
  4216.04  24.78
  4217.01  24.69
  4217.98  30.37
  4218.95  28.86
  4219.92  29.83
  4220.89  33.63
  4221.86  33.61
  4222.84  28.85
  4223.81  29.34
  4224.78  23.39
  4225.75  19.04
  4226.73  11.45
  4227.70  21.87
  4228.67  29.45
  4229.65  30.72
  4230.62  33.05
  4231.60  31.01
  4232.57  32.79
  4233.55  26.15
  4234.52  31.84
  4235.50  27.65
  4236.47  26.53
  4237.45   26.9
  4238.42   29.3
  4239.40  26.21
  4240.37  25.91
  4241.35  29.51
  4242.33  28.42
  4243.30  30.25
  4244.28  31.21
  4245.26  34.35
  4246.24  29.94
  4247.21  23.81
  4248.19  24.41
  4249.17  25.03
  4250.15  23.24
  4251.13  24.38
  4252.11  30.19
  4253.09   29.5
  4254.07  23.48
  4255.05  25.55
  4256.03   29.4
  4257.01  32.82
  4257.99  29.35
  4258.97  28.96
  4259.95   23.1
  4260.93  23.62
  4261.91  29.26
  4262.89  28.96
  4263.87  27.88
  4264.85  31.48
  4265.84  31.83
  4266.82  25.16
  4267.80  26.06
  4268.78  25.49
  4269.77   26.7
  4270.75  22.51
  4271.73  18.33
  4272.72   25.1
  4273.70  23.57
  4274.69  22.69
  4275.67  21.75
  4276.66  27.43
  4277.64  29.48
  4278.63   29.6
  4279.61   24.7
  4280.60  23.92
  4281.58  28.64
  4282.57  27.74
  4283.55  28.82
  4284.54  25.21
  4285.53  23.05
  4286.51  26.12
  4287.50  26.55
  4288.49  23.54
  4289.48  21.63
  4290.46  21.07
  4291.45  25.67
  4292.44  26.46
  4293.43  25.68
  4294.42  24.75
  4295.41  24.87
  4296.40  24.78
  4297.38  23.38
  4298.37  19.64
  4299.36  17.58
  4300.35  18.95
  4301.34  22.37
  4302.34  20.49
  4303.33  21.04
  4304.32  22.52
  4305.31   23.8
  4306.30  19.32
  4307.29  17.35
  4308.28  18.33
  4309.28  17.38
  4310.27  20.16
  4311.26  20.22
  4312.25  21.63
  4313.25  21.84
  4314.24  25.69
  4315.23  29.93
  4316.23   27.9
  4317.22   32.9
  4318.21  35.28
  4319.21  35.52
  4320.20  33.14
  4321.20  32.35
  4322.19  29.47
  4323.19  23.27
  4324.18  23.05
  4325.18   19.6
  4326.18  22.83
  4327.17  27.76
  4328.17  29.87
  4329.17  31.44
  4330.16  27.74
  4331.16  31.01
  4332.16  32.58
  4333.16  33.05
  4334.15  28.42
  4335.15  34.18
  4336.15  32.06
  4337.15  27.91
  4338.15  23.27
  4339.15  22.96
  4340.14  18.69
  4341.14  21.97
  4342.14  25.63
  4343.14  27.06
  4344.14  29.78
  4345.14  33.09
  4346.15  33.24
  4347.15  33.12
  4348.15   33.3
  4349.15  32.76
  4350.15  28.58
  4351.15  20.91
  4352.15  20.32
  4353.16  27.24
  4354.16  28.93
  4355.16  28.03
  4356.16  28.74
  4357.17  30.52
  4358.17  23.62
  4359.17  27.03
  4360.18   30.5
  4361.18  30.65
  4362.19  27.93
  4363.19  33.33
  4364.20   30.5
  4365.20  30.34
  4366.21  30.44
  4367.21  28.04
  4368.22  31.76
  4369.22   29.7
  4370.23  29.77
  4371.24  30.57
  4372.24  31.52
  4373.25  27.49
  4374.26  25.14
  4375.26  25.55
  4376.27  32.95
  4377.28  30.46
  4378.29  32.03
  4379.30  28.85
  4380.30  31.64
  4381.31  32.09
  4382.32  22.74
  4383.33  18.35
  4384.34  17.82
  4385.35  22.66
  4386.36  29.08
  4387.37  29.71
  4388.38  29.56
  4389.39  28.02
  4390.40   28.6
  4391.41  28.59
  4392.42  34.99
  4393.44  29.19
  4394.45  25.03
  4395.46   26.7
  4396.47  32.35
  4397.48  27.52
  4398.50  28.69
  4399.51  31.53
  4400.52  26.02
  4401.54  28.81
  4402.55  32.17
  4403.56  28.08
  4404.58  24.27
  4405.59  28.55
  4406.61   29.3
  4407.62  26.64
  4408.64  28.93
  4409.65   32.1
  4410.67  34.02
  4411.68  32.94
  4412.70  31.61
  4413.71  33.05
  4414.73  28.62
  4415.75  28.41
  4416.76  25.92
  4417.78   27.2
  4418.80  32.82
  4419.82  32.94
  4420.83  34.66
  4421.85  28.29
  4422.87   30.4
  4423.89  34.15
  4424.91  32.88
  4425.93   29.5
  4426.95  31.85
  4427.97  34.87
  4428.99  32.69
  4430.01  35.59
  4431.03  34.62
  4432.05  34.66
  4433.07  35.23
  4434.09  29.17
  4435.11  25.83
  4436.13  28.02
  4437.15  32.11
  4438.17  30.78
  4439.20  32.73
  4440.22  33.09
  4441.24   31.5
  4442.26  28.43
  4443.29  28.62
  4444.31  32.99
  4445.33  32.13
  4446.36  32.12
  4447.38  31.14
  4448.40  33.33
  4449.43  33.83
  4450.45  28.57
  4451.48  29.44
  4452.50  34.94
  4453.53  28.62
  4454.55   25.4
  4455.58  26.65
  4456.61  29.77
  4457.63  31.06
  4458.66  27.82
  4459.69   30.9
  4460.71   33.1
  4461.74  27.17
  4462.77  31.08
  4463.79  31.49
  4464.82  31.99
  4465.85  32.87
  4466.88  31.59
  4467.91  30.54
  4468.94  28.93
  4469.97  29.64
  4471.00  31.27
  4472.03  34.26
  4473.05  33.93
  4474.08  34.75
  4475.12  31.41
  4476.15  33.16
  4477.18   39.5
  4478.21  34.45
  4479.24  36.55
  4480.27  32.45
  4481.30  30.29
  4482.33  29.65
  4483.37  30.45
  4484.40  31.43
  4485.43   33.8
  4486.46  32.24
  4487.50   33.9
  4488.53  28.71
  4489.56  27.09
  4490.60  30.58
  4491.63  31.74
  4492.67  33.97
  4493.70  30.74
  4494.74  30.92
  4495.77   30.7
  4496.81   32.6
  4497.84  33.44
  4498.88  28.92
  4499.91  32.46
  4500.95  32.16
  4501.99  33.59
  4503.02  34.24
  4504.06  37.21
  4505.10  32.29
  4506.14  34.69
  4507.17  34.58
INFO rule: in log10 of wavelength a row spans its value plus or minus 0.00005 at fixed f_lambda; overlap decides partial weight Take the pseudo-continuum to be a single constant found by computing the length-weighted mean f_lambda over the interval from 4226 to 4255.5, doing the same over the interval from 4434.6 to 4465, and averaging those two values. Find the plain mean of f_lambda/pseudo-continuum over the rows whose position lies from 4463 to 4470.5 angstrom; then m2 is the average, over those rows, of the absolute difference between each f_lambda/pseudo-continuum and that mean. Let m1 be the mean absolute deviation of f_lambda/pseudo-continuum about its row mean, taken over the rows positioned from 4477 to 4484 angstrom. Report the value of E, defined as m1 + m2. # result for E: 0.142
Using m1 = 0.104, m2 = 0.04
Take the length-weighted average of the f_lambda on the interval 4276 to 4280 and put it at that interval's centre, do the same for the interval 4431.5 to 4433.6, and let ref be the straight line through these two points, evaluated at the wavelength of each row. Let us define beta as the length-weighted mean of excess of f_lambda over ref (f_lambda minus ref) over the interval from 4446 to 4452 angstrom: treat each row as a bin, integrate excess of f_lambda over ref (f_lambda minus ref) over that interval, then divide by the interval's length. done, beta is -4.3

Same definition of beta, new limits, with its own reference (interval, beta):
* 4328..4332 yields 0.2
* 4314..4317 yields -0.9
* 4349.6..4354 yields -6.4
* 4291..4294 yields -2.4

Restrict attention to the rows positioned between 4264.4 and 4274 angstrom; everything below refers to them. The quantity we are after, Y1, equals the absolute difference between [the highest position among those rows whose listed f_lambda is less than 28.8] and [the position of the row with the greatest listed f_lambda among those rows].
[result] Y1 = 7.9 angstrom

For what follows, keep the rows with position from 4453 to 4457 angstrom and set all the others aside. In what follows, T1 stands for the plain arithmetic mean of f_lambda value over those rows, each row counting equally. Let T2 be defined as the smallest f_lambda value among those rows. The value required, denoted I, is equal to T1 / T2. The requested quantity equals 1.09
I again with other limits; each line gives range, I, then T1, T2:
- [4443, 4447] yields 1.10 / 31.5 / 28.62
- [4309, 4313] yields 1.14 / 19.8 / 17.38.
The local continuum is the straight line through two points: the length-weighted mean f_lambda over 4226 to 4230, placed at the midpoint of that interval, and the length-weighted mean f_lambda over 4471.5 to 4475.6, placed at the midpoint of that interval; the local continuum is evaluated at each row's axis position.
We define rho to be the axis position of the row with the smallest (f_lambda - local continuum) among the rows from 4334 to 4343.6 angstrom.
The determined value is 4340.14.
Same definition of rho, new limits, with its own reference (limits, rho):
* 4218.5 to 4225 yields 4224.78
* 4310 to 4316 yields 4310.27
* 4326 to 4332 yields 4326.18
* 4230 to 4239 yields 4233.55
